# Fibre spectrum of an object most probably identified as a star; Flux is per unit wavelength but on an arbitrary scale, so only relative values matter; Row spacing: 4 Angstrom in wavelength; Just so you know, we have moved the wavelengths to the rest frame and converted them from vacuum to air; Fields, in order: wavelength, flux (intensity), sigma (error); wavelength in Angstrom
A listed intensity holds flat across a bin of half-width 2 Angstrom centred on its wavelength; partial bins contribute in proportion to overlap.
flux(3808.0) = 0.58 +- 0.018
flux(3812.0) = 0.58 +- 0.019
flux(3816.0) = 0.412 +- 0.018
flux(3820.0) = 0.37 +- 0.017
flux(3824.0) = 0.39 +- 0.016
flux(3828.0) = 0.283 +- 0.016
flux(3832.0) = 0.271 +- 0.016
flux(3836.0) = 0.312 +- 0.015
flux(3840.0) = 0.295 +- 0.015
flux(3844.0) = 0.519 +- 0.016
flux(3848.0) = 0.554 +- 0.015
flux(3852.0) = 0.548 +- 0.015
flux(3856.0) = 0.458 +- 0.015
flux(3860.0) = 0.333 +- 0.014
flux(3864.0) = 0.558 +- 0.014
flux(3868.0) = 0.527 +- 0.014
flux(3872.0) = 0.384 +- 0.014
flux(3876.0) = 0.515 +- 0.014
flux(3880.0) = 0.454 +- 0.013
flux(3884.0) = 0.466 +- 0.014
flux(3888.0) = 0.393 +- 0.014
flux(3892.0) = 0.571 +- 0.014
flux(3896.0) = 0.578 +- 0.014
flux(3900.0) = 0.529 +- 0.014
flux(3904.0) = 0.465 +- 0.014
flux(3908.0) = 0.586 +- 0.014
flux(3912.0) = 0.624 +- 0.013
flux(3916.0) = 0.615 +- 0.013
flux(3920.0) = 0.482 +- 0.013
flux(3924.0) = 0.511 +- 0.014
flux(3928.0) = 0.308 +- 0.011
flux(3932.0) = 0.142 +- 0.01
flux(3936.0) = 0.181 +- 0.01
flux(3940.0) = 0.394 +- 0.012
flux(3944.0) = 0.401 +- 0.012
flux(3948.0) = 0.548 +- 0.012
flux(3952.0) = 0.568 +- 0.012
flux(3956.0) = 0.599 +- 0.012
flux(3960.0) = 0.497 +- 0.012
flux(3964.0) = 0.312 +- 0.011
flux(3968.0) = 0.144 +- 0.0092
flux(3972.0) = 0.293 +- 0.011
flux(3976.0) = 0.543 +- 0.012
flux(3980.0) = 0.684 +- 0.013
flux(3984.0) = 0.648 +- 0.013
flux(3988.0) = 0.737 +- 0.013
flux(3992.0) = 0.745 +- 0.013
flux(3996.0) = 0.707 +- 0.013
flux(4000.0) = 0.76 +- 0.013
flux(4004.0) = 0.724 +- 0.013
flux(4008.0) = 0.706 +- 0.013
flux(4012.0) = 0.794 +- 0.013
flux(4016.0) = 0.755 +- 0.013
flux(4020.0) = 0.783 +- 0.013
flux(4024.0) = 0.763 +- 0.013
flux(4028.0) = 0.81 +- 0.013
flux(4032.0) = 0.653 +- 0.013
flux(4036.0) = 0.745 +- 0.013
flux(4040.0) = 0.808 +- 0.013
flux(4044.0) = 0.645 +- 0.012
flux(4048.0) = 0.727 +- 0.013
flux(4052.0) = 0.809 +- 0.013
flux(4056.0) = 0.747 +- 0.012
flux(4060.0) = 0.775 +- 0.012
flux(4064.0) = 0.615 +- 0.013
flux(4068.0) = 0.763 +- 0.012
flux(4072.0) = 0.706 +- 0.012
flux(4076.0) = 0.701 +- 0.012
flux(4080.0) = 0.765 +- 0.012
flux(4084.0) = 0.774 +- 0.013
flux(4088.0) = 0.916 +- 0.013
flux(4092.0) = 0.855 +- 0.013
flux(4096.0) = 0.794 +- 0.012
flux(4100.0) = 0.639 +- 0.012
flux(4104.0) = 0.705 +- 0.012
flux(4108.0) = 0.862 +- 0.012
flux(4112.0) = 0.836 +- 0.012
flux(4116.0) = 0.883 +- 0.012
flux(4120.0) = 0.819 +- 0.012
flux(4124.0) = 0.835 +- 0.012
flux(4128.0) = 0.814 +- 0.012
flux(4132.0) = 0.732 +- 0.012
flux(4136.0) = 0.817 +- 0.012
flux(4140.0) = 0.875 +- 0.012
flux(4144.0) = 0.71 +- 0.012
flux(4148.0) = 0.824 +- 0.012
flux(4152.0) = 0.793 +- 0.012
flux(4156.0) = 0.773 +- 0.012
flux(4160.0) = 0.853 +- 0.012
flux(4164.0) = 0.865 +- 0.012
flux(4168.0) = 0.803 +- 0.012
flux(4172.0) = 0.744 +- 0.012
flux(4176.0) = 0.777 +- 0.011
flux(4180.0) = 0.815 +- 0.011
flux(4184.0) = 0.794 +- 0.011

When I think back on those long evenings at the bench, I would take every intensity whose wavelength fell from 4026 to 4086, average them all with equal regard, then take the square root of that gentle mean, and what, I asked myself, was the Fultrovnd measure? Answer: 0.86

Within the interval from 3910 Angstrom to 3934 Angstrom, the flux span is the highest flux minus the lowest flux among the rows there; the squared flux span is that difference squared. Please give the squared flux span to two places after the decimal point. 0.23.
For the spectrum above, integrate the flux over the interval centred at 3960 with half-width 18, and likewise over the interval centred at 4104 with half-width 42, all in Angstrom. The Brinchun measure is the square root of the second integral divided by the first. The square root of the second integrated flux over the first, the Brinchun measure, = 2.05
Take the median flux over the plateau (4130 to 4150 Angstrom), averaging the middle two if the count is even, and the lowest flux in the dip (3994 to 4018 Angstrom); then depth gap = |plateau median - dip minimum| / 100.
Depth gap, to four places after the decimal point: 0.0011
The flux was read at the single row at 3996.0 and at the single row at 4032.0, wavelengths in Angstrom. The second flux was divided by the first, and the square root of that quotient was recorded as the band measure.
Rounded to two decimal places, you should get 0.96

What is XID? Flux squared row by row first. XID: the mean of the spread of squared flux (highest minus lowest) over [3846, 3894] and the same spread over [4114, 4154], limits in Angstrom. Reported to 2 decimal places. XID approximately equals 0.25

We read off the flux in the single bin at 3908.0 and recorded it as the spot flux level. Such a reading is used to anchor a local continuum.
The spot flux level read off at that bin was 0.586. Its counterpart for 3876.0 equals 0.515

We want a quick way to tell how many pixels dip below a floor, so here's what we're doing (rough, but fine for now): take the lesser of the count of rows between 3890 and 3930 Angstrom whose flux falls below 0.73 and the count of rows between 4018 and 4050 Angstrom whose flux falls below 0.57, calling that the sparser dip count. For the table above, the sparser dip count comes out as 0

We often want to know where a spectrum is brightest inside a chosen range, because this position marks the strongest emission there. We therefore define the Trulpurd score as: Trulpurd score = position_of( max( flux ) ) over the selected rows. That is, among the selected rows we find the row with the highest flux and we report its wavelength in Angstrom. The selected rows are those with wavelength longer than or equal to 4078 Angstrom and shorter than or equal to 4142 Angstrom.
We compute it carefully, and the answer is 4088.0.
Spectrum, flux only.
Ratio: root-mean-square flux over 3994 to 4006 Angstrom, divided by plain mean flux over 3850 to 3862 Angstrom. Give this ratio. 1.6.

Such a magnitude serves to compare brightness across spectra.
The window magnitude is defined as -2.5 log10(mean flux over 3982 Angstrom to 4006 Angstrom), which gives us 0.36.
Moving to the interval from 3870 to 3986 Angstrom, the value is 0.84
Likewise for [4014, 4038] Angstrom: 0.31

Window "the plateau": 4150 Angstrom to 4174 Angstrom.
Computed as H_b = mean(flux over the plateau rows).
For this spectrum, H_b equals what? 0.81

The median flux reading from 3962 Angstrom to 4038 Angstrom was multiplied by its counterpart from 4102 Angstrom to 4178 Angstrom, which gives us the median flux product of 0.59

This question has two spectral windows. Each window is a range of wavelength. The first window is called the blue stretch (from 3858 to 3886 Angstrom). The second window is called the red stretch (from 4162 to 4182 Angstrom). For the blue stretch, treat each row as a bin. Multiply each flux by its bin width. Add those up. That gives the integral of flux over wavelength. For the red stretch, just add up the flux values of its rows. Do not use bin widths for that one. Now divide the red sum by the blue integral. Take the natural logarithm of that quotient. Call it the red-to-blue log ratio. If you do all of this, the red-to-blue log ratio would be -1.2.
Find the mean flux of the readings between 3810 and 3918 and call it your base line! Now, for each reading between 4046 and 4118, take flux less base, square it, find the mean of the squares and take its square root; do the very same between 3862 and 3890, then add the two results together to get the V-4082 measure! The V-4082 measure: 0.4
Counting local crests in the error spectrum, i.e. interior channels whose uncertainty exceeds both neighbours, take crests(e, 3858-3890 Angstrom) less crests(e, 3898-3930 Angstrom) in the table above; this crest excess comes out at -1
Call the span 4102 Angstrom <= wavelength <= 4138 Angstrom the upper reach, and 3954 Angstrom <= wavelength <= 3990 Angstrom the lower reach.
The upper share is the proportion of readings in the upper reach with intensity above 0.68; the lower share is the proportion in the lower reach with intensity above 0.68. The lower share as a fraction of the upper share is 0.22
